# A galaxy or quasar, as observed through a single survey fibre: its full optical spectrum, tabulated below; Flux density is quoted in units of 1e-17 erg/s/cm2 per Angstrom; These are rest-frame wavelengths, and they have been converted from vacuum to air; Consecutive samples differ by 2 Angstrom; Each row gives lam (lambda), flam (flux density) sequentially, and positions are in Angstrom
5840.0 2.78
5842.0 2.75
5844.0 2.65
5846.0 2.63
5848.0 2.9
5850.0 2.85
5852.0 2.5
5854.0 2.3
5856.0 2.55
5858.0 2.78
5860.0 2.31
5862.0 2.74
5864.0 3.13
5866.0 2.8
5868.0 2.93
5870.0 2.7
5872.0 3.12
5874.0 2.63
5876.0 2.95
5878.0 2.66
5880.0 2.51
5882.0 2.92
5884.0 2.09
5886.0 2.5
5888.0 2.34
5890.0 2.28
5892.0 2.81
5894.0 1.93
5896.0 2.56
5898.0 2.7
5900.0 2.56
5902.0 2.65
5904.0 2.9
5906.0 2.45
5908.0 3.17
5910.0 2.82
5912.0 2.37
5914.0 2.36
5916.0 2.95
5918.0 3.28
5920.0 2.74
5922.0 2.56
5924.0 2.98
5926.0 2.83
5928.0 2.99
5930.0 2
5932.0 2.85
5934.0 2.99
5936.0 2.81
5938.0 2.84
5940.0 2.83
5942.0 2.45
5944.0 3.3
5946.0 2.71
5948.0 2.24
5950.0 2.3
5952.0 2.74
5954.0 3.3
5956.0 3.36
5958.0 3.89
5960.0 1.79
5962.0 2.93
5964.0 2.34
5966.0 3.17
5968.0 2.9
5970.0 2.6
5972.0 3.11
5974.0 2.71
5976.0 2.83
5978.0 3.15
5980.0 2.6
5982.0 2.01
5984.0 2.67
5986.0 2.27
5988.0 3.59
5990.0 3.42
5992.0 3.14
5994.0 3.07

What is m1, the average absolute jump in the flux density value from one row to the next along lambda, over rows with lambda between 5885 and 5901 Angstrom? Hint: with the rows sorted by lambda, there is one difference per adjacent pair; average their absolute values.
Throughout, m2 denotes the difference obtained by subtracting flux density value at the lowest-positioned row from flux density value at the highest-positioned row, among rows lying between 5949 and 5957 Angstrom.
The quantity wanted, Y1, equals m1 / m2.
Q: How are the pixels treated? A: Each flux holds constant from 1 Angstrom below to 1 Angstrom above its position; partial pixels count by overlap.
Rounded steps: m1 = 0.36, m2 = 1.06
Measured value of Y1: 0.3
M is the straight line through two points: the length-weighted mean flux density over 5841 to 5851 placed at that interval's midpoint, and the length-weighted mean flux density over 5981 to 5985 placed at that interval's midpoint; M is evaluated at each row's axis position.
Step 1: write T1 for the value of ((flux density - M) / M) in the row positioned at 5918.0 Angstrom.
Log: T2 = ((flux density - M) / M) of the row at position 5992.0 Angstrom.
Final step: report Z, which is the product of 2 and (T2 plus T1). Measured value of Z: 1.3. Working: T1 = 0.29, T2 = 0.36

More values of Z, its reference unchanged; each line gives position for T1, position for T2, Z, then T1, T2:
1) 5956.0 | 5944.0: 1.5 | 0.39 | 0.34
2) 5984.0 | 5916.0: 0.6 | 0.14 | 0.16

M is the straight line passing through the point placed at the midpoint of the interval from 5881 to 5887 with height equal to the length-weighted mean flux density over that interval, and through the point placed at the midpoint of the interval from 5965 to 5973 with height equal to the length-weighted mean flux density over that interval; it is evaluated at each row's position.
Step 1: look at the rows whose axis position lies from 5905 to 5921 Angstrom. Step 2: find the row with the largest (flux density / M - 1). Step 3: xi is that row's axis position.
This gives 5918.0 Angstrom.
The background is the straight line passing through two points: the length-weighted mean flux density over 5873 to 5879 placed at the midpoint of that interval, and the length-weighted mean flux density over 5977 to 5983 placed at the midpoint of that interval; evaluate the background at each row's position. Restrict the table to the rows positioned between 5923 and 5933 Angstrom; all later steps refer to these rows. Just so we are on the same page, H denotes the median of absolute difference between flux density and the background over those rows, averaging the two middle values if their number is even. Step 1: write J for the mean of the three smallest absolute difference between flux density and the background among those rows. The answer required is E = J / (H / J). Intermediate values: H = 0.31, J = 0.22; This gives 0.16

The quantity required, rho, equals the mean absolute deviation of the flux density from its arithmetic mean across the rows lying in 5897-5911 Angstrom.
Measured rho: 0.18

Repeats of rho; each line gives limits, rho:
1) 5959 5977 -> 0.31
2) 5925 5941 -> 0.19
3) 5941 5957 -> 0.39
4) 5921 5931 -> 0.31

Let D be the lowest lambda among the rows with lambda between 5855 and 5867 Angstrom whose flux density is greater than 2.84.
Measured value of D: 5864.0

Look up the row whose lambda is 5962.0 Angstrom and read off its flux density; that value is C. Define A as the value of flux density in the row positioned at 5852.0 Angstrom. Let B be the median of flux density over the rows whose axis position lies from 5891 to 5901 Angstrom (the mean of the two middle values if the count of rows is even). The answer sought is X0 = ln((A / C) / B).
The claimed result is -1.10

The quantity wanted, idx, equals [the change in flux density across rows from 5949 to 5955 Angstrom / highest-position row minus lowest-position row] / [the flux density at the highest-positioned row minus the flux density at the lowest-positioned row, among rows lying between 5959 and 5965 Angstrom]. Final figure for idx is 1.8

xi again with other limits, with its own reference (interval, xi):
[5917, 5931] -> 5918.0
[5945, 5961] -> 5958.0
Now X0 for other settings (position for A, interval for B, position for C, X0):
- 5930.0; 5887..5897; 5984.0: -1.14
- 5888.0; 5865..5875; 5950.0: -1.01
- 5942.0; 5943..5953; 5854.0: -0.93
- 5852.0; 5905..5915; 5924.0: -1.07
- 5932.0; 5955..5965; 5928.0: -1.12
